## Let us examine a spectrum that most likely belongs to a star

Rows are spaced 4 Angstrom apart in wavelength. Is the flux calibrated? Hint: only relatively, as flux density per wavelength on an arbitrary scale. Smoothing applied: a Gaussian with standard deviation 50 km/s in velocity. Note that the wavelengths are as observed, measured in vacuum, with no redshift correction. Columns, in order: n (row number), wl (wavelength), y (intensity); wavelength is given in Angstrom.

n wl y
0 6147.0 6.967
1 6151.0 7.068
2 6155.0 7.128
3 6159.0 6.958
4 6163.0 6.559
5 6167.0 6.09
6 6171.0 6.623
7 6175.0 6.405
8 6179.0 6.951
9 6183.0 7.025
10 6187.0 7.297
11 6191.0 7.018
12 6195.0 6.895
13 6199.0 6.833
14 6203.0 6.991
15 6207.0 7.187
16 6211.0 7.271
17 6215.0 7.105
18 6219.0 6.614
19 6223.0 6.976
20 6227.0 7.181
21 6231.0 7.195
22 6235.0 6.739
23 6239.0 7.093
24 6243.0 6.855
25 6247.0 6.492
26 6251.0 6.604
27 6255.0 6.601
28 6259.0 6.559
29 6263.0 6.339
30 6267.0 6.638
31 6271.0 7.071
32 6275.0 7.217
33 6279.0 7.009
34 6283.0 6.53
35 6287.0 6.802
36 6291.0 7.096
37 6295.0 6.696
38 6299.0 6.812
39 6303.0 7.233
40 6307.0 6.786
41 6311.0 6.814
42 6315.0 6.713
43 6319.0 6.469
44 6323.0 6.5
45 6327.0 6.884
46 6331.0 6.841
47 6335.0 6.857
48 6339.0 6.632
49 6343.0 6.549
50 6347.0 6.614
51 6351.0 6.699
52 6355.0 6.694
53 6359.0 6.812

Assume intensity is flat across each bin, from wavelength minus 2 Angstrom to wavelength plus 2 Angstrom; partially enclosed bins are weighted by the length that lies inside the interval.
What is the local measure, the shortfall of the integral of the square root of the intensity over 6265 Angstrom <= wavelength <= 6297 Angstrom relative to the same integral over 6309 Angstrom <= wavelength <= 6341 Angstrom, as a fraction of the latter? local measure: -0.0124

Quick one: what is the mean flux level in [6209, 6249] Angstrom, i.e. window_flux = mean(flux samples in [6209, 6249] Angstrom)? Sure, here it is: 6.952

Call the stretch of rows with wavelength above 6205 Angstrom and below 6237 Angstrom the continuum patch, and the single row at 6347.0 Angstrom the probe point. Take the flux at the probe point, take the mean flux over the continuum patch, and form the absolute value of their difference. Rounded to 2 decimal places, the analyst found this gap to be 0.42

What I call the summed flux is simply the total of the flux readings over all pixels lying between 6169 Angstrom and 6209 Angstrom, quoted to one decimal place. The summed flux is 69.2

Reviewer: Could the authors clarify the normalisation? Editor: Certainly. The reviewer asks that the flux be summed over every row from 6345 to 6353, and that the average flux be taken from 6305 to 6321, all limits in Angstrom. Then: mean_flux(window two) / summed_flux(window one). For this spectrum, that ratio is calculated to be 0.503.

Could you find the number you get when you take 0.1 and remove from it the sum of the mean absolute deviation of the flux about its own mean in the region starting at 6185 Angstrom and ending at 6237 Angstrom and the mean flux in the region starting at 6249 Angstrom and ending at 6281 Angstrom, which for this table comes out -6.82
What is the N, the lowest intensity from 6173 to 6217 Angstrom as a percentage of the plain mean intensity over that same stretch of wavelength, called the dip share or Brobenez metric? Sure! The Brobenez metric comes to 91.5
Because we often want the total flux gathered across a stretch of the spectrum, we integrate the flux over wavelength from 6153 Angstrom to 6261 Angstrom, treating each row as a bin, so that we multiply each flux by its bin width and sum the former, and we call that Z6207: 741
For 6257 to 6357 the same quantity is 676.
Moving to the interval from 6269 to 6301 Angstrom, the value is 221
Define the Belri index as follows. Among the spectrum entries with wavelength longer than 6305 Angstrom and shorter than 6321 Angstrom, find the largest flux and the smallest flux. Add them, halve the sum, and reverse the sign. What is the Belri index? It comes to -6.64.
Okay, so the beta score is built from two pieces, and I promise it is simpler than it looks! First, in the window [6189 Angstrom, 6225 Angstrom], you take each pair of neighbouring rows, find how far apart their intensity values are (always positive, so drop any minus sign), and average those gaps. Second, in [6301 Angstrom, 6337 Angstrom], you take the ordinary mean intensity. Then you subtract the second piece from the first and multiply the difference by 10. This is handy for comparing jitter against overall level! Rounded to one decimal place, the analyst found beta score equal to -65.8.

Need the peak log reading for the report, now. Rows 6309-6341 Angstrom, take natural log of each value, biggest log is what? 1.93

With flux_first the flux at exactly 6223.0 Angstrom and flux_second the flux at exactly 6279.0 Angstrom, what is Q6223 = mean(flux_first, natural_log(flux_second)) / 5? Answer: 0.89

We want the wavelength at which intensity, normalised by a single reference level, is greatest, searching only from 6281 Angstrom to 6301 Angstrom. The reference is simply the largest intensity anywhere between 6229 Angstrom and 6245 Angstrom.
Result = 6291.0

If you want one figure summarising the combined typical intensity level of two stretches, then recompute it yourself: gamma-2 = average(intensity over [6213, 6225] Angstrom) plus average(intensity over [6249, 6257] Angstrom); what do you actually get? 13.5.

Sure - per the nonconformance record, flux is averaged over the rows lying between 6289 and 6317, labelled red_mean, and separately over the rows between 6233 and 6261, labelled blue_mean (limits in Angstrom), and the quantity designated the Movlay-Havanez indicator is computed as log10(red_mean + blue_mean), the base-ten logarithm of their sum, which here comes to 1.13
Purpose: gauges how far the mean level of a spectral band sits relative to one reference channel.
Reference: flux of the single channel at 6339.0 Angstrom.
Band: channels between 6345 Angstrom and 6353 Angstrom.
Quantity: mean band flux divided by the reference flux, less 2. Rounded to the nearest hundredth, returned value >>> -1.00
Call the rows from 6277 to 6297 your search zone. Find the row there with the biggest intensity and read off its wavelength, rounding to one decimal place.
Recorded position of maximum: 6291.0 Angstrom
